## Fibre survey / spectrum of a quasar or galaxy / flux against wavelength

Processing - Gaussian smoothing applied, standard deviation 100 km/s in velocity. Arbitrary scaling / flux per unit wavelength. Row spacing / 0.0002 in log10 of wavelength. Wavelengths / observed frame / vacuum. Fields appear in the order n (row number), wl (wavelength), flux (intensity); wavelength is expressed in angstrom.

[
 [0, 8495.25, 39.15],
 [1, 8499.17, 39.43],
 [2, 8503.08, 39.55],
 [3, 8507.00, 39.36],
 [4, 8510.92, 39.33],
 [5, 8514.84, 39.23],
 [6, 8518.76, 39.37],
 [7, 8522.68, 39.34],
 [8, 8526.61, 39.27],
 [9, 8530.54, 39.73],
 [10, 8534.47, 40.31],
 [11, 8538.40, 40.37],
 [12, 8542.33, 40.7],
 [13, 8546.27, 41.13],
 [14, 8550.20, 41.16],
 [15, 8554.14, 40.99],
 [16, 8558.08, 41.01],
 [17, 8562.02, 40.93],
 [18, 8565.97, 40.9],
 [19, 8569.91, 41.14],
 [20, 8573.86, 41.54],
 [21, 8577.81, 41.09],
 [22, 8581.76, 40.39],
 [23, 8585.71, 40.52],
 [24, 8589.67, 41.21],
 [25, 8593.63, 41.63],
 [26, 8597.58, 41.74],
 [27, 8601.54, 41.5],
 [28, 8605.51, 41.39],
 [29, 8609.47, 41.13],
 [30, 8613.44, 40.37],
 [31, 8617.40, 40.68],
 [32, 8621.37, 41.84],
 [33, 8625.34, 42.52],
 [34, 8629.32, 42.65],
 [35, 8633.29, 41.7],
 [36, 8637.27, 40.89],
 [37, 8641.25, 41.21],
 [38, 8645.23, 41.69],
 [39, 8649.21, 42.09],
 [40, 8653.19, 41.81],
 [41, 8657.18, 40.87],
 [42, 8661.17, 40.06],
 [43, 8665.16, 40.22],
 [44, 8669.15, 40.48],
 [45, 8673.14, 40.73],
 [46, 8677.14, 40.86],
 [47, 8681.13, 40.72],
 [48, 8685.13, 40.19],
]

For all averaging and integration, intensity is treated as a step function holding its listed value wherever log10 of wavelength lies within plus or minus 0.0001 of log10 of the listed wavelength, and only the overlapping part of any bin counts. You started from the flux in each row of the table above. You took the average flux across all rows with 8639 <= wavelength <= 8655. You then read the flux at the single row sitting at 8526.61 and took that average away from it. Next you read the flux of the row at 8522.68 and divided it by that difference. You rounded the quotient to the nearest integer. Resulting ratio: -16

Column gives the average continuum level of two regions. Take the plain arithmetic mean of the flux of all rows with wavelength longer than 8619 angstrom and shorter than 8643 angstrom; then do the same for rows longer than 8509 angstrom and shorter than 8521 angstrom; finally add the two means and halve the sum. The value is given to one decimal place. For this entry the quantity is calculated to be 40.6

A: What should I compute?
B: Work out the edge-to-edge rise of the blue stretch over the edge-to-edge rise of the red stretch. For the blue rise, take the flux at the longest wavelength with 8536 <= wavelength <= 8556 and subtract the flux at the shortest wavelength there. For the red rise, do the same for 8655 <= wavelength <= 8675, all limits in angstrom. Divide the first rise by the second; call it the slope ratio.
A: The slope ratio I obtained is -4.4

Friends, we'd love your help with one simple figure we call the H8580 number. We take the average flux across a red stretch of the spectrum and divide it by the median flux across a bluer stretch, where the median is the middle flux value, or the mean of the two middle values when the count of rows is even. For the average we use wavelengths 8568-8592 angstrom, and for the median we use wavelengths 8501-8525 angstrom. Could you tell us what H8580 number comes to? 1.04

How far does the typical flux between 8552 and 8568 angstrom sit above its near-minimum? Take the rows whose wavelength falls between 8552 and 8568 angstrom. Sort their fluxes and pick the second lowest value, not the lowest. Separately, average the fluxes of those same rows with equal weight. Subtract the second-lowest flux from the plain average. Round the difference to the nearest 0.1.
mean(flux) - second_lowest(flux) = 0.0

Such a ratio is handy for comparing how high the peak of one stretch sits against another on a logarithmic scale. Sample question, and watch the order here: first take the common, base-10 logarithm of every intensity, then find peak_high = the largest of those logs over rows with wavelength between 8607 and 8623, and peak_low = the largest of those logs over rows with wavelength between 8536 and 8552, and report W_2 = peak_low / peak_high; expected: 0.996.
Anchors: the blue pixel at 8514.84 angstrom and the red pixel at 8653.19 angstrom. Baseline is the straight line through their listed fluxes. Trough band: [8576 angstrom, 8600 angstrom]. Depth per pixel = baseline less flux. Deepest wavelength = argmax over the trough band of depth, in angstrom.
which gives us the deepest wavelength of 8581.76 angstrom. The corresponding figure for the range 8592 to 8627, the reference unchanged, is 8613.44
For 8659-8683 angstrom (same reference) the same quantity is 8661.17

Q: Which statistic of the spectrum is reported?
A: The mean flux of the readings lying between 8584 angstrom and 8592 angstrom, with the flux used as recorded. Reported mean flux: 40.9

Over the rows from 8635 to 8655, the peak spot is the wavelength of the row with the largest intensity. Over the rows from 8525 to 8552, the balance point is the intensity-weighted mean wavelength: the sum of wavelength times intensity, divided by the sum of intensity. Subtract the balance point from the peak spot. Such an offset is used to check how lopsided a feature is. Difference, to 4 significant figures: 110.7 angstrom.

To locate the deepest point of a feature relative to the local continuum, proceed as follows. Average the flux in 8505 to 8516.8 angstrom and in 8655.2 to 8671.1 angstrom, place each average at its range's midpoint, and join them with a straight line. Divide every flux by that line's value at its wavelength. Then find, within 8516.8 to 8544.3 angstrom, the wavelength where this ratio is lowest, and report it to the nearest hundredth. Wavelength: 8526.61 angstrom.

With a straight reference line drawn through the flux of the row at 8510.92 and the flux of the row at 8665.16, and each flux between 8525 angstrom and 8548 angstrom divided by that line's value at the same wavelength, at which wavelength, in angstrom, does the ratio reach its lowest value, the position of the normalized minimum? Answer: 8526.61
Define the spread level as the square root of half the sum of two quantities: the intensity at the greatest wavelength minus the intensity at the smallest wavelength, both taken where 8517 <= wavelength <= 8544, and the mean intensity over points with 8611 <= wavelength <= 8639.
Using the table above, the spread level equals 4.63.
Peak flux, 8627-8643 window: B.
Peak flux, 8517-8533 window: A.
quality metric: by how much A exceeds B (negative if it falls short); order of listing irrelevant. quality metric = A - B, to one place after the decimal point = -2.9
